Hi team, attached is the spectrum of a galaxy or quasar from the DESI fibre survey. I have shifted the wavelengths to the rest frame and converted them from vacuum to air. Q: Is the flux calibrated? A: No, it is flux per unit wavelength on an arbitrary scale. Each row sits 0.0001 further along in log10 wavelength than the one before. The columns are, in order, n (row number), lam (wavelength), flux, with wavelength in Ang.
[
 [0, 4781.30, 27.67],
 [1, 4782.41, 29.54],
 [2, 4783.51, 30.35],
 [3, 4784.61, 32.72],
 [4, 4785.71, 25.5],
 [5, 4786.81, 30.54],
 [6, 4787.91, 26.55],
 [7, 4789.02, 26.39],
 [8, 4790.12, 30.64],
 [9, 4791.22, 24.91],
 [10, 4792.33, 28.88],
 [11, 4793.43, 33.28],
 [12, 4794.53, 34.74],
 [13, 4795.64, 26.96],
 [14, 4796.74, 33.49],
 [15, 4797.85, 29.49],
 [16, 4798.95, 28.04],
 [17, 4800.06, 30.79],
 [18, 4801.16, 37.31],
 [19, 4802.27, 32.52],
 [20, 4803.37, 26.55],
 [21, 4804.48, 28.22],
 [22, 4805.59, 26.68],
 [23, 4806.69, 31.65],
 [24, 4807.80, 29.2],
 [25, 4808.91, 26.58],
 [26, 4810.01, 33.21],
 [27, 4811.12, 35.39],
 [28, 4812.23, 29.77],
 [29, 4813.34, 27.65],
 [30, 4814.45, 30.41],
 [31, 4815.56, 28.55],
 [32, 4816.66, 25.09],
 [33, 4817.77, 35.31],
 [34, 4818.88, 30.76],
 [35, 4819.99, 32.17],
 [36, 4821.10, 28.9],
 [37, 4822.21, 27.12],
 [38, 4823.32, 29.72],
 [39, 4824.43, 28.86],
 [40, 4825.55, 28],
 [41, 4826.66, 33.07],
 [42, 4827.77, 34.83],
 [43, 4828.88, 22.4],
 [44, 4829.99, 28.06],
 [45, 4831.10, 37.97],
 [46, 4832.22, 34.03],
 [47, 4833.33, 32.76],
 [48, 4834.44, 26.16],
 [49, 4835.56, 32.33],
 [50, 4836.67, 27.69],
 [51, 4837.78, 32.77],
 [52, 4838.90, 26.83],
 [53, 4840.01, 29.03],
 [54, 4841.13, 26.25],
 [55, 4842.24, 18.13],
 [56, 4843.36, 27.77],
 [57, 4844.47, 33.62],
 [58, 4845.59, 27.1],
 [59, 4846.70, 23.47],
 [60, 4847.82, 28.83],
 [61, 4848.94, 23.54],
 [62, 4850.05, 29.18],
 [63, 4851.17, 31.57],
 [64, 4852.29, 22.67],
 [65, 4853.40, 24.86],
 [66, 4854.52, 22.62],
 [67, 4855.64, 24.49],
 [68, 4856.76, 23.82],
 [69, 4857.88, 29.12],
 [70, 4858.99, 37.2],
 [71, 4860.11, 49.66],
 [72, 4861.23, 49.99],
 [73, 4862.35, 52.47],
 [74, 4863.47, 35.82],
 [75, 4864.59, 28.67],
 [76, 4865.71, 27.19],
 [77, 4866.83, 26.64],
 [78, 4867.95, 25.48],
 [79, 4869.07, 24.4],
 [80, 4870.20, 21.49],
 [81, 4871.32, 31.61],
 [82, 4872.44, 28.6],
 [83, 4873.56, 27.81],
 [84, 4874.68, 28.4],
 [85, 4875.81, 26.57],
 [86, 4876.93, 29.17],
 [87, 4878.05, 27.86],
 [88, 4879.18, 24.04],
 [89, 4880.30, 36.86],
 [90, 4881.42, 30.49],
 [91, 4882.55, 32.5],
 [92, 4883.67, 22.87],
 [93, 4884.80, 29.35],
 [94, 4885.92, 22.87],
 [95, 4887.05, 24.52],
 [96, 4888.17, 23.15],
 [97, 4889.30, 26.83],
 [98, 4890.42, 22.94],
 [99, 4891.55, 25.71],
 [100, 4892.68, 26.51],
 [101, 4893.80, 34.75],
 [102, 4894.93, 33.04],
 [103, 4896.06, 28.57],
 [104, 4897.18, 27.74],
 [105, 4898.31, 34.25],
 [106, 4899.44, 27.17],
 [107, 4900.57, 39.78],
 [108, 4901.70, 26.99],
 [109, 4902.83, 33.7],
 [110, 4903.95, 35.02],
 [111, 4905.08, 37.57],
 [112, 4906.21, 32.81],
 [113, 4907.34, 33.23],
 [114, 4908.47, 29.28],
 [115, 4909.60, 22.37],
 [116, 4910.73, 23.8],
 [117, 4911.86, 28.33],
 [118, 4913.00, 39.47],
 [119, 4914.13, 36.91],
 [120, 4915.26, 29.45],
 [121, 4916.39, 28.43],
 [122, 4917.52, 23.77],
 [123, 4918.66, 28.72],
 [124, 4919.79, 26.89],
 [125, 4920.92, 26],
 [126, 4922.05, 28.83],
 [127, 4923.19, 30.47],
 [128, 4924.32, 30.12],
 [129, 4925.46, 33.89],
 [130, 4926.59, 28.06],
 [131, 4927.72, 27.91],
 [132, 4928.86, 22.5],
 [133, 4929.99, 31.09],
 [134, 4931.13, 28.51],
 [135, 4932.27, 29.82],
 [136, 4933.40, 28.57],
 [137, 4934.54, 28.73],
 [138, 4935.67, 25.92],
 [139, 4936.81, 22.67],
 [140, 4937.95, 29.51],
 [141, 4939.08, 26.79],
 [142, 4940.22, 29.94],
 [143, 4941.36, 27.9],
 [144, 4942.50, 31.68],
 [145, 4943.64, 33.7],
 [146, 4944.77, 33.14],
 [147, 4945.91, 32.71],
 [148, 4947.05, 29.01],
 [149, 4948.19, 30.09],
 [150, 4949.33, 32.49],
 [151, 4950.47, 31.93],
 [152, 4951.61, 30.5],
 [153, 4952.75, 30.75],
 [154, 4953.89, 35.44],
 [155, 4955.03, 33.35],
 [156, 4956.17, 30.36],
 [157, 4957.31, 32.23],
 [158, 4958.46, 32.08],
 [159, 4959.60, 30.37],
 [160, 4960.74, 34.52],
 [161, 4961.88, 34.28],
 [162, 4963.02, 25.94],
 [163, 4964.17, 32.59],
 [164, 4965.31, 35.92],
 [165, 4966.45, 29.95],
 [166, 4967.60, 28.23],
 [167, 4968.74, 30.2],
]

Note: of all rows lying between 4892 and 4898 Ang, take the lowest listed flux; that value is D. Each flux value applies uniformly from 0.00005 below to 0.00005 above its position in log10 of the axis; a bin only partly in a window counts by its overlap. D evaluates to 26.51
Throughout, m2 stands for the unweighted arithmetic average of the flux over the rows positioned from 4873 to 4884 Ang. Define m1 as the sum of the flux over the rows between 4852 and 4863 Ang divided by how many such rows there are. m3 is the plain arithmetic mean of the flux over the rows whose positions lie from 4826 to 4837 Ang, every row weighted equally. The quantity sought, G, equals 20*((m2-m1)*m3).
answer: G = -3113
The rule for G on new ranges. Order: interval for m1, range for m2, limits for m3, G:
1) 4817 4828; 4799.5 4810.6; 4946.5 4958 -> -381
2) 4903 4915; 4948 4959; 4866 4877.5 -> 23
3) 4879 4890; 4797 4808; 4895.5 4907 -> 1745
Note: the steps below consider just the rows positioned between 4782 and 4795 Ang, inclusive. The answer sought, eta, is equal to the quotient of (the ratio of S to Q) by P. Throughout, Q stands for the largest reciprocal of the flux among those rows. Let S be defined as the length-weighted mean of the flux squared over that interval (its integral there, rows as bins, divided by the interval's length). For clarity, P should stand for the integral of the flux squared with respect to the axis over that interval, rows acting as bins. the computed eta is 1.9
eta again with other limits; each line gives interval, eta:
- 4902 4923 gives 1.1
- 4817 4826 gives 3.0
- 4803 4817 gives 1.8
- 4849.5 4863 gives 1.7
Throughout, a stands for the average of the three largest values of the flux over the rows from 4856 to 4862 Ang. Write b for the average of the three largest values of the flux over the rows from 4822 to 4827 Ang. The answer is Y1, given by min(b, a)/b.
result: 1.00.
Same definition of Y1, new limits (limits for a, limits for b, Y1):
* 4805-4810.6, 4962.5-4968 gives 0.96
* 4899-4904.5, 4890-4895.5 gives 1.00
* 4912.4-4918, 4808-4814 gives 1.00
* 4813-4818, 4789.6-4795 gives 0.96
